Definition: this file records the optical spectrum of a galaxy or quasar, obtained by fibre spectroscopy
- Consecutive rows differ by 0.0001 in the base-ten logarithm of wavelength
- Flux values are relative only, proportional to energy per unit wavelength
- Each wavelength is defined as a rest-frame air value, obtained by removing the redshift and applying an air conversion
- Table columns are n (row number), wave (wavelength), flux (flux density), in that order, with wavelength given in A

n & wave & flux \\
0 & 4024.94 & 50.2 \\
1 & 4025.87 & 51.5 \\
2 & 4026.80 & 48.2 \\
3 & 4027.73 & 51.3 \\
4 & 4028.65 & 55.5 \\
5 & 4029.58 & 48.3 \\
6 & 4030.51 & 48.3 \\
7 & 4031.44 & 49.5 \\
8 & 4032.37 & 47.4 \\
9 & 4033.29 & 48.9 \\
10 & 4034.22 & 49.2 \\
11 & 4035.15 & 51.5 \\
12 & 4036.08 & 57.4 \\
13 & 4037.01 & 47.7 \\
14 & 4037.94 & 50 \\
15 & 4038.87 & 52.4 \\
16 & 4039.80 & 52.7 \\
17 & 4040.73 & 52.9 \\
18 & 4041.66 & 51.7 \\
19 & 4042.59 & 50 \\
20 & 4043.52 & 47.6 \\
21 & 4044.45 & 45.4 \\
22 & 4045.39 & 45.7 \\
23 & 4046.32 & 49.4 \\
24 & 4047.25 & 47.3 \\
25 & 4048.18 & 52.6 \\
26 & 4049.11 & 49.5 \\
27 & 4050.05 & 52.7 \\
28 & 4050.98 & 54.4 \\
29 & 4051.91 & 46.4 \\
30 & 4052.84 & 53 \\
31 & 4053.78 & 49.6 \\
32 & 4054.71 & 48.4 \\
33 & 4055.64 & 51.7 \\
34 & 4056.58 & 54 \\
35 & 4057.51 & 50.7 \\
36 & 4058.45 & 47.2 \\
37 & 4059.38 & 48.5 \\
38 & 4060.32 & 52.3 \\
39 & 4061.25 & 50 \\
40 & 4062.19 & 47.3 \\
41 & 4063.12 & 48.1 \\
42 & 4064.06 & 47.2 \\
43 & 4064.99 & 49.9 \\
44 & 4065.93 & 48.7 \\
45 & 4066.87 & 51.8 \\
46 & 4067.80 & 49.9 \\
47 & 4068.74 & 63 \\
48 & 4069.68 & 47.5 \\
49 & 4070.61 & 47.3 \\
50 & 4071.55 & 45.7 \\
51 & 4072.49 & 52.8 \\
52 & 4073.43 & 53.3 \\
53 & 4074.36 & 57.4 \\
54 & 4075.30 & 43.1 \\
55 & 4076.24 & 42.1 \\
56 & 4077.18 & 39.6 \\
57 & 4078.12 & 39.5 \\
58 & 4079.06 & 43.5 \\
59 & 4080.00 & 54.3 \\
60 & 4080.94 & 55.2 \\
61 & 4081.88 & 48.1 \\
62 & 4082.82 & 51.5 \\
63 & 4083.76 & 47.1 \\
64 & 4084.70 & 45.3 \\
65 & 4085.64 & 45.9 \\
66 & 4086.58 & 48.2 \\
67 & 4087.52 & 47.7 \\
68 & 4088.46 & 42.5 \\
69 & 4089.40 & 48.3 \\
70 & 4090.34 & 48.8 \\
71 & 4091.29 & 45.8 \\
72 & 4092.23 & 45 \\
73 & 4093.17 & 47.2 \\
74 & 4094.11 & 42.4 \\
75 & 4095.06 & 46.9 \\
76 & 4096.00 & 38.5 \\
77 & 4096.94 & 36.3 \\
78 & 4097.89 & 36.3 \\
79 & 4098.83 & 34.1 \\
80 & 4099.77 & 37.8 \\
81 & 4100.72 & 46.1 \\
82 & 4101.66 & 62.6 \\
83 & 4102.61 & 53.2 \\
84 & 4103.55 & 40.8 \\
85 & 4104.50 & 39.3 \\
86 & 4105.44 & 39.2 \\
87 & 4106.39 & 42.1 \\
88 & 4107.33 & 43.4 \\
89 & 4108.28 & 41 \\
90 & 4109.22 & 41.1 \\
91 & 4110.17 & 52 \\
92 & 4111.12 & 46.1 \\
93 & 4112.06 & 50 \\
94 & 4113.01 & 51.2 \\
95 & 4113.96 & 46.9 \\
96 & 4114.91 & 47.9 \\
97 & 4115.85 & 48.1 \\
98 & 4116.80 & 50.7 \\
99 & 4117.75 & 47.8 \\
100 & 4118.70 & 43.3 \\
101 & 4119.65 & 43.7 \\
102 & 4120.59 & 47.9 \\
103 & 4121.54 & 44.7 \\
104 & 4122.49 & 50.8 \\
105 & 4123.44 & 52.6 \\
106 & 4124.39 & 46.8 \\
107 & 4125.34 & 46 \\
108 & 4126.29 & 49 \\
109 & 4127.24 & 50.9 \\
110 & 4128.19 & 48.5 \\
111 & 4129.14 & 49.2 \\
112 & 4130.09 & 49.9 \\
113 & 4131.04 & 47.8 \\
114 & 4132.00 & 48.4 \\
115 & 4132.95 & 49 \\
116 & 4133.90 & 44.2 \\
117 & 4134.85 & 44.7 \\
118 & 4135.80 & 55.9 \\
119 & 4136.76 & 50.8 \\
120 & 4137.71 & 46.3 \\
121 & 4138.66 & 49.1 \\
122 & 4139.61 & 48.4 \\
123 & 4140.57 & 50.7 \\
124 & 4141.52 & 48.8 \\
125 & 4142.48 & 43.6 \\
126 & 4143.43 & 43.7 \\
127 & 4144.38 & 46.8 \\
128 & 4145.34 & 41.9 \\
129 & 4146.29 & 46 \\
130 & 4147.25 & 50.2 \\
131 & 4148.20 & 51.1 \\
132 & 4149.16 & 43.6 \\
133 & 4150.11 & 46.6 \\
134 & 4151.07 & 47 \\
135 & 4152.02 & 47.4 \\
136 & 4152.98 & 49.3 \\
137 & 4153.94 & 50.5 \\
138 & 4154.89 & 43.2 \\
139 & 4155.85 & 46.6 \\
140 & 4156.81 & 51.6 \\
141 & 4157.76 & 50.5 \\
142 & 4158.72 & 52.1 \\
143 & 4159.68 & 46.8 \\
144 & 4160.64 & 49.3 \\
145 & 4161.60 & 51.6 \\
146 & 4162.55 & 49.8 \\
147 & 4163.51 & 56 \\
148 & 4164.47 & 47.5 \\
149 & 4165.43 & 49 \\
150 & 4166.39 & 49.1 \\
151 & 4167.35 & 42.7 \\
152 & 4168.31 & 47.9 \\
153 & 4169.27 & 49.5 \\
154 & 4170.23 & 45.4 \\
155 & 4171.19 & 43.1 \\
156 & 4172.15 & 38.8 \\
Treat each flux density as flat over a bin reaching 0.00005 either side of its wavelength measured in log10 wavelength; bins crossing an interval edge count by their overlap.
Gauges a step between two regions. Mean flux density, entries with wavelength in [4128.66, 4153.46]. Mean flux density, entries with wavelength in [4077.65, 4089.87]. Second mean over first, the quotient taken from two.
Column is 1.00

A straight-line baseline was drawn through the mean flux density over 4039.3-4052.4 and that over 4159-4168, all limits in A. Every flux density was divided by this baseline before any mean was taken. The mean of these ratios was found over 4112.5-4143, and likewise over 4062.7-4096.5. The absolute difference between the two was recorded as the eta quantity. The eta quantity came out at 0.016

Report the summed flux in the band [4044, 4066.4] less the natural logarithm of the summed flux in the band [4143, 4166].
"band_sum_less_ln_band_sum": 1183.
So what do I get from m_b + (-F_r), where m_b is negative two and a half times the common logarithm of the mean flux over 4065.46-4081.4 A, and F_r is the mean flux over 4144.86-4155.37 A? -51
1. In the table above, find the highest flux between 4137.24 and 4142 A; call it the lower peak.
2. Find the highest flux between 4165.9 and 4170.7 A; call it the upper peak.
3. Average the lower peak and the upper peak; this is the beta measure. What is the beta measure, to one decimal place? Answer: 50.1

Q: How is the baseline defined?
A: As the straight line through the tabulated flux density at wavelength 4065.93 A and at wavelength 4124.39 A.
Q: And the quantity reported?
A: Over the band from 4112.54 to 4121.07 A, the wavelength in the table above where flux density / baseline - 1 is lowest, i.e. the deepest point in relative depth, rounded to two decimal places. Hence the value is 4118.70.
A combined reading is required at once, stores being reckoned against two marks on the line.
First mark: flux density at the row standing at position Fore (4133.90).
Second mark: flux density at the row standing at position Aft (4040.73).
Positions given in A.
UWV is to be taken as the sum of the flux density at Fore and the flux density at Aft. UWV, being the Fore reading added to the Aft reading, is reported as 97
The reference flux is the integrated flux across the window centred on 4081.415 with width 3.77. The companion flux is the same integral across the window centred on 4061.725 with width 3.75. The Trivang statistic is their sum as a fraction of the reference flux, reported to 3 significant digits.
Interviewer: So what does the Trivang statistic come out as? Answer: 1.94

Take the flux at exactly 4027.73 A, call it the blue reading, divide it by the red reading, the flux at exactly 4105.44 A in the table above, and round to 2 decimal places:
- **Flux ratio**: 1.31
